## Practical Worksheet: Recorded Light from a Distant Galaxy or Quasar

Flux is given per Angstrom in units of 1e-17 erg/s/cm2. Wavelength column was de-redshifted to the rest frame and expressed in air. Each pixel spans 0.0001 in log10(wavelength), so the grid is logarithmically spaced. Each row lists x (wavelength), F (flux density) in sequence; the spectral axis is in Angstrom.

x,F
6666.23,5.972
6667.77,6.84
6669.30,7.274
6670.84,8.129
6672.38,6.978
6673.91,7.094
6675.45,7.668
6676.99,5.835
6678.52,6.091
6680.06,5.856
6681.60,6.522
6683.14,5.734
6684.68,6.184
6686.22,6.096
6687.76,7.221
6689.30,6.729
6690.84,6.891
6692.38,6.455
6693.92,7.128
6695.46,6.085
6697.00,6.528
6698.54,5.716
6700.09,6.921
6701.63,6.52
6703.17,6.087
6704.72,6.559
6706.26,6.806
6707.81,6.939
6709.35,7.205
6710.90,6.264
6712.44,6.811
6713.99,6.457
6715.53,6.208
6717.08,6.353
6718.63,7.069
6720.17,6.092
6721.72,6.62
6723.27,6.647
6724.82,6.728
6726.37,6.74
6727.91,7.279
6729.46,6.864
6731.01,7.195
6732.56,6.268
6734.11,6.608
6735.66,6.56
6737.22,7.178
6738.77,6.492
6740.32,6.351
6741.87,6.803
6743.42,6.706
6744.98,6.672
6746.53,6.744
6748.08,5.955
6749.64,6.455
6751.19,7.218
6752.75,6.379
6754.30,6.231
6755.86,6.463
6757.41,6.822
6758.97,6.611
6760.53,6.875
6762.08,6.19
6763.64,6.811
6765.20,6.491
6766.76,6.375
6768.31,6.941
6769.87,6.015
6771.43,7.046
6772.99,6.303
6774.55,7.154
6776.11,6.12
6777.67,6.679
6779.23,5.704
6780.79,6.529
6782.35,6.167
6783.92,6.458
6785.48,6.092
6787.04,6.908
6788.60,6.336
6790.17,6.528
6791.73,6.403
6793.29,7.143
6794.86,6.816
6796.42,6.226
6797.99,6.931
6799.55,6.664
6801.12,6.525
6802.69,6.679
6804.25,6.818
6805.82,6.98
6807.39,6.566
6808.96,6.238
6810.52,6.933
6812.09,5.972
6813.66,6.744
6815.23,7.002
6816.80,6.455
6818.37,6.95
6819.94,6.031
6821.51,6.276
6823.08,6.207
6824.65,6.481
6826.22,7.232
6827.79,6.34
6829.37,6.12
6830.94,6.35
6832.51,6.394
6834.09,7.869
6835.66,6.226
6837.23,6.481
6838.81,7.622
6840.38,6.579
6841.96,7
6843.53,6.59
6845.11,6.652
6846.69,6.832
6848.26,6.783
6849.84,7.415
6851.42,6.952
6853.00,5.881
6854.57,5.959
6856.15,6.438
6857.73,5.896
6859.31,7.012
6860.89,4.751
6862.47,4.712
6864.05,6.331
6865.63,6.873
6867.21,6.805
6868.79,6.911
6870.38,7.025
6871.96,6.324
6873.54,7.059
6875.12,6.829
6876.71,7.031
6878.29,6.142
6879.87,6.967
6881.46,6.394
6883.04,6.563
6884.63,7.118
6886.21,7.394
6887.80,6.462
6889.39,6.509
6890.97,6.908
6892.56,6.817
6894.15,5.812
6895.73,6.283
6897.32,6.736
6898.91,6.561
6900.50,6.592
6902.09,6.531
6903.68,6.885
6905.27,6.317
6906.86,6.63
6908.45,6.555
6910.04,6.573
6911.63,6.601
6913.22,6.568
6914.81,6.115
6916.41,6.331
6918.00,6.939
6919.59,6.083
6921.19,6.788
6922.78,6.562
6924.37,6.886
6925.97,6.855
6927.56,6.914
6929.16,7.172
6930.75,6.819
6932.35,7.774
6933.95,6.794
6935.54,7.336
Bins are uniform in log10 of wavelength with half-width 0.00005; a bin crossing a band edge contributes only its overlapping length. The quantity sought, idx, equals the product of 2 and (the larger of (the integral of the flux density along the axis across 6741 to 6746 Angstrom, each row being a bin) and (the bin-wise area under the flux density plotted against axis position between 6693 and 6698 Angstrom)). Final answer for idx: 67.2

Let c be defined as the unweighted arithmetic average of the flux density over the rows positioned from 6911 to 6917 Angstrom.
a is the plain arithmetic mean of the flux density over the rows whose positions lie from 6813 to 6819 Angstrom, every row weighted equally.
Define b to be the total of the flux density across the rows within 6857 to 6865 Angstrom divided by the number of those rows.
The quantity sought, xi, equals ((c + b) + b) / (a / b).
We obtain 15.1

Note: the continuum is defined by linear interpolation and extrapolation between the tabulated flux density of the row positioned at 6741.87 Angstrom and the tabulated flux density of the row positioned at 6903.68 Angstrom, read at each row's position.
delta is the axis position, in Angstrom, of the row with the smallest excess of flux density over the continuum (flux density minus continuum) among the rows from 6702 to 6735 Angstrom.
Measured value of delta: 6720.17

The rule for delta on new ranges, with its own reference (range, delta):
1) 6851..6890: 6862.47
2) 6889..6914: 6894.15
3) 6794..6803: 6796.42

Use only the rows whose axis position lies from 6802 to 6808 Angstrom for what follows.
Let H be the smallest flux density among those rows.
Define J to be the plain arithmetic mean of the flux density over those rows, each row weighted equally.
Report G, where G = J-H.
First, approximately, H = 6.566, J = 6.76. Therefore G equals 0.19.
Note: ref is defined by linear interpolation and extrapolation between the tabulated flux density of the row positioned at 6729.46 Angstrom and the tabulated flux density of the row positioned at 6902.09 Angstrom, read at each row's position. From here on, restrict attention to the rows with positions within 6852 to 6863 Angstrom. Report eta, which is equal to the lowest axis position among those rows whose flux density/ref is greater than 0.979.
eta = 6859.31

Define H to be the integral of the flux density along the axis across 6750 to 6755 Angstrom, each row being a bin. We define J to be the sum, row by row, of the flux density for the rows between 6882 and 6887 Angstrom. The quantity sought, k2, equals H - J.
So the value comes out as 12.0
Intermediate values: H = 33.0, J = 21.1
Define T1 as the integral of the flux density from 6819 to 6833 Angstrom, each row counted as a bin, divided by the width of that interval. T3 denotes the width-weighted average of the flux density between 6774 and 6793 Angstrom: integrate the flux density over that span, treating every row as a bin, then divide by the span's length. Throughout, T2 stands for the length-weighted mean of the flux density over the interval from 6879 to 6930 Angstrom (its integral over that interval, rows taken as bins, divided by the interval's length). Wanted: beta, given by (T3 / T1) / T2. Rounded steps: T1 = 6.39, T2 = 6.64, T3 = 6.43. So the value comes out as 0.152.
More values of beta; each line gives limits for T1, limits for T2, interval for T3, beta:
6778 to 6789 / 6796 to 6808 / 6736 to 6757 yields 0.156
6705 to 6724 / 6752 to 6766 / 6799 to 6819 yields 0.154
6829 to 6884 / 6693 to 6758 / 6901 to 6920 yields 0.150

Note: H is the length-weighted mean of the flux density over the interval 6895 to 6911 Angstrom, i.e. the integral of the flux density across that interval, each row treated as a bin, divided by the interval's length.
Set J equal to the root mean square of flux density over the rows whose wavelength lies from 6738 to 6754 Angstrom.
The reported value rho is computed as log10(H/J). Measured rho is -0.001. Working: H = 6.57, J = 6.59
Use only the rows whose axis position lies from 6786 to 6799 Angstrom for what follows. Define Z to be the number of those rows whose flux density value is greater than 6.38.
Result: 6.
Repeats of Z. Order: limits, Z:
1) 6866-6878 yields 6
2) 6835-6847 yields 7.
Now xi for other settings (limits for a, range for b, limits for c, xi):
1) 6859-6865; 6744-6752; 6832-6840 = 23.3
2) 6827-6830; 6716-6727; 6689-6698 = 21.1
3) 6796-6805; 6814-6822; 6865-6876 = 19.6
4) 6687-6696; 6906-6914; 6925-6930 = 19.7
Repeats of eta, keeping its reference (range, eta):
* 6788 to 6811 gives 6793.29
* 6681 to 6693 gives 6687.76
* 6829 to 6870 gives 6834.09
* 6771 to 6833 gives 6771.43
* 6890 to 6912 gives 6890.97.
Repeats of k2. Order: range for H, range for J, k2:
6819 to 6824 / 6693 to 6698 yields 11.3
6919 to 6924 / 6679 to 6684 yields 14.5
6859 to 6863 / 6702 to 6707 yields 2.0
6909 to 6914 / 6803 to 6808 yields 12.6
